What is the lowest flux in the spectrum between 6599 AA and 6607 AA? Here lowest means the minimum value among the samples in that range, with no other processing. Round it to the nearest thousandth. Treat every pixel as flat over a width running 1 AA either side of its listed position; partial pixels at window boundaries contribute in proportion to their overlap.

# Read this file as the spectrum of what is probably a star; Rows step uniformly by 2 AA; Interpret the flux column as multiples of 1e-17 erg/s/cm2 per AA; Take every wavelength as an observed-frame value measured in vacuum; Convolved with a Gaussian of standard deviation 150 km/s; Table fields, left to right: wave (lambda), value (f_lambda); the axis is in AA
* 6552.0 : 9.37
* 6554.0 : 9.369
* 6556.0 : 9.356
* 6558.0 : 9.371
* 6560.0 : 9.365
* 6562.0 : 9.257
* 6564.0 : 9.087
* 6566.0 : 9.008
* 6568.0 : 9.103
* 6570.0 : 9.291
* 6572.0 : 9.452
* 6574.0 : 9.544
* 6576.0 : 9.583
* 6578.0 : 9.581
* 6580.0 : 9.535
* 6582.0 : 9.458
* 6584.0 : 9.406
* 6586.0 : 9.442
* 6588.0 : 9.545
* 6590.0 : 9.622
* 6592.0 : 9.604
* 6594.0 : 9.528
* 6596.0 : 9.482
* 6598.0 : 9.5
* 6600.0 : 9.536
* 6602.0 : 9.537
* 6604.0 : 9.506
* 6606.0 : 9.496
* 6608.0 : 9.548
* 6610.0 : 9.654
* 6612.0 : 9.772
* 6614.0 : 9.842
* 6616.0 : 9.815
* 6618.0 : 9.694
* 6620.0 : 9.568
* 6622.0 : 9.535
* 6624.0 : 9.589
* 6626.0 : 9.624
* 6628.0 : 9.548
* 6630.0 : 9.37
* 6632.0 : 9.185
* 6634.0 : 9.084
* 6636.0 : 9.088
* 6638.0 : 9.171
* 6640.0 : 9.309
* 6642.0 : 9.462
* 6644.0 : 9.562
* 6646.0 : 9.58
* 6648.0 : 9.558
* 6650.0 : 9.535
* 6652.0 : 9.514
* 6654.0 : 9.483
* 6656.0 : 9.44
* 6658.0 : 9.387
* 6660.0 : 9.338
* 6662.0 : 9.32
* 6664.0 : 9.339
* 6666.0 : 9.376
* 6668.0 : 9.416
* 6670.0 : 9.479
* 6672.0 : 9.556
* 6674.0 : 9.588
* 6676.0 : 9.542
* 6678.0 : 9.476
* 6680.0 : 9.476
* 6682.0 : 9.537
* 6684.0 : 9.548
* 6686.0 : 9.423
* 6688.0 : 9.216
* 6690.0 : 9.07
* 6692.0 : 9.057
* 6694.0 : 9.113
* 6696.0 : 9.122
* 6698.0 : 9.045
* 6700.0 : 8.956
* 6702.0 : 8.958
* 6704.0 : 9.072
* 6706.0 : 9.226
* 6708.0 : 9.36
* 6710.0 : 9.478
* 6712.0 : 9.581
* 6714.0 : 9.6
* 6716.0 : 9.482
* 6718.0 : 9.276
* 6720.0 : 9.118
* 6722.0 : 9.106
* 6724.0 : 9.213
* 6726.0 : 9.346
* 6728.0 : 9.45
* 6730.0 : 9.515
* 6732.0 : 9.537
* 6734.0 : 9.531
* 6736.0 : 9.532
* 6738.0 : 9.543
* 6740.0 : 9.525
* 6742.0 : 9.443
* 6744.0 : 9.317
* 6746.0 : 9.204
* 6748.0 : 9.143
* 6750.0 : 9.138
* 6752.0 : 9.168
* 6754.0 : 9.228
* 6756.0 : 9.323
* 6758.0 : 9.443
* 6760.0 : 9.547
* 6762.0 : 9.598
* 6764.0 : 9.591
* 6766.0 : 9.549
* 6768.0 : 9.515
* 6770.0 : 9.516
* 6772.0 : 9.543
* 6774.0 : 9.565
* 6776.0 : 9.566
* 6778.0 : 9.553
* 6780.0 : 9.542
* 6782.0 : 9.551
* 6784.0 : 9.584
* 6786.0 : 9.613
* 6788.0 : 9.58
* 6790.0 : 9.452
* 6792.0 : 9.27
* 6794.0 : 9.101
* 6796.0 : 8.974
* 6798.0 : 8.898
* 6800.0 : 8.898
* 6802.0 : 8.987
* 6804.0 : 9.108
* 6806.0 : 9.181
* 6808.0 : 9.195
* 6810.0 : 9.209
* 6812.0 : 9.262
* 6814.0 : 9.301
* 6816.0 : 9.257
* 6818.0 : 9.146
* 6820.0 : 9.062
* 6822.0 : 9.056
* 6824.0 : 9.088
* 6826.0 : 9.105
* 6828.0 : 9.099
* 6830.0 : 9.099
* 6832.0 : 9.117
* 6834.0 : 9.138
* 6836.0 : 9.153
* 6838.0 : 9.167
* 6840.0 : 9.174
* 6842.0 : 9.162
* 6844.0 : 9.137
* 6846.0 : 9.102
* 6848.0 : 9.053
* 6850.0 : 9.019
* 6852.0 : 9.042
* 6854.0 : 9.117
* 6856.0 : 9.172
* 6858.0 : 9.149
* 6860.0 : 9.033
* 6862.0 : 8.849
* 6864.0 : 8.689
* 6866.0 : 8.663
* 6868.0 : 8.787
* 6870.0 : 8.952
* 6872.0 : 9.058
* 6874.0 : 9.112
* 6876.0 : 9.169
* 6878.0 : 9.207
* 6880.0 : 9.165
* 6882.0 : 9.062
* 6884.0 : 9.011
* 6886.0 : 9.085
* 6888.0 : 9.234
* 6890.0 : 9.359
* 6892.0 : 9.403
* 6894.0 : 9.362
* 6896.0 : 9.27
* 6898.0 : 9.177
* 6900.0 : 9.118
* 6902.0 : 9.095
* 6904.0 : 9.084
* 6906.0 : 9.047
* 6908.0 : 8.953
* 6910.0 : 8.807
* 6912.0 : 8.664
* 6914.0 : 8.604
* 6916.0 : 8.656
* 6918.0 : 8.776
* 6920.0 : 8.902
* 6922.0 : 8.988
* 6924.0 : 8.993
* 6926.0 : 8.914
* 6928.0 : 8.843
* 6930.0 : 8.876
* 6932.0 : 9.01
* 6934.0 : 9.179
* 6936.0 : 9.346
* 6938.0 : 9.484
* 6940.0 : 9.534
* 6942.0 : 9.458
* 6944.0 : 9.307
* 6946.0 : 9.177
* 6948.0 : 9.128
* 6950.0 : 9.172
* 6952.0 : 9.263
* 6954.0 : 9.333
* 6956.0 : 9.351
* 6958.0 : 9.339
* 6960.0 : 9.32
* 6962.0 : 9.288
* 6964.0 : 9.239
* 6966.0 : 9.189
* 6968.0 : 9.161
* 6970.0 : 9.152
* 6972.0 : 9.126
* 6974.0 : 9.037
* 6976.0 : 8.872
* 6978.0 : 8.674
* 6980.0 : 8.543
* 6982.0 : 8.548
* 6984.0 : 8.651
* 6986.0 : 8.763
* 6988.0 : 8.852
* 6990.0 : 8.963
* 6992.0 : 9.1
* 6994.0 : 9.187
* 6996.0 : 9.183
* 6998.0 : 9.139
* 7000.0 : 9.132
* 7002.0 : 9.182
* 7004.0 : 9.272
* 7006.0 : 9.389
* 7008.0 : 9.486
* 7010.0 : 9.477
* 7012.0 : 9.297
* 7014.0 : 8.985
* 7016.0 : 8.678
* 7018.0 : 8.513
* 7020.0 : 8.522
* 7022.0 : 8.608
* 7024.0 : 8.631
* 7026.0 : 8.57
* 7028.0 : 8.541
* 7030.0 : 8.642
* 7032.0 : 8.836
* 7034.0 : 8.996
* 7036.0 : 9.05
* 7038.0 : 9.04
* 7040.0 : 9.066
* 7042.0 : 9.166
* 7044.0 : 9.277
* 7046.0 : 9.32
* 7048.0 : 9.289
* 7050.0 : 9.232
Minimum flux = 9.496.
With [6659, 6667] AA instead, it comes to 9.320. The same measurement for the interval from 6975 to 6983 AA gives 8.543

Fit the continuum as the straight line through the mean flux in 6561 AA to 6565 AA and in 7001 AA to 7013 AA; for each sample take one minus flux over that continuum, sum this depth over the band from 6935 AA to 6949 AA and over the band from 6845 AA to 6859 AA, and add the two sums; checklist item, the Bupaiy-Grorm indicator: 0.13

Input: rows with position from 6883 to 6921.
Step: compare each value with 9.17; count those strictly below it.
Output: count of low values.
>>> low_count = 13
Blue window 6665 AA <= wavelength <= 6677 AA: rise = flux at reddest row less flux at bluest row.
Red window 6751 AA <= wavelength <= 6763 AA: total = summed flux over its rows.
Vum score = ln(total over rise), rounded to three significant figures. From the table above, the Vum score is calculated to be 5.83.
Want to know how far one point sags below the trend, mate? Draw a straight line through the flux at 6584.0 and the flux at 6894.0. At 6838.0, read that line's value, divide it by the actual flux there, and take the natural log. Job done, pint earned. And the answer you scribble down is 0.022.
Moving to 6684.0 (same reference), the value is -0.016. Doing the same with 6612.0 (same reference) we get -0.039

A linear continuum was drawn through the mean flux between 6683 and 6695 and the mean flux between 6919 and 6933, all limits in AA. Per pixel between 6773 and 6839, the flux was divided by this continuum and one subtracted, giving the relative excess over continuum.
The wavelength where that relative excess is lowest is 6798.0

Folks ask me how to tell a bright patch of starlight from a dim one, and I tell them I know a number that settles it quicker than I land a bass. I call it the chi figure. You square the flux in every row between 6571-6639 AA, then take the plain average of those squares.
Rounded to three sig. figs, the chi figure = 90.5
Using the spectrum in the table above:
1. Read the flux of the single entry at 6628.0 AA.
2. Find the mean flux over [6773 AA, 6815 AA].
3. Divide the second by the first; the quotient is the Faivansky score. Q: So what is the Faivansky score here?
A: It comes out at 0.974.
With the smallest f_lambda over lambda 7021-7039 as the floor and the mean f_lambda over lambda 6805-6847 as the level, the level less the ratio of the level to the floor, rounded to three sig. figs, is 8.08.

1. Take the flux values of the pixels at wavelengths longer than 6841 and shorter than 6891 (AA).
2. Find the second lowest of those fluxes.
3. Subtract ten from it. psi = -1.3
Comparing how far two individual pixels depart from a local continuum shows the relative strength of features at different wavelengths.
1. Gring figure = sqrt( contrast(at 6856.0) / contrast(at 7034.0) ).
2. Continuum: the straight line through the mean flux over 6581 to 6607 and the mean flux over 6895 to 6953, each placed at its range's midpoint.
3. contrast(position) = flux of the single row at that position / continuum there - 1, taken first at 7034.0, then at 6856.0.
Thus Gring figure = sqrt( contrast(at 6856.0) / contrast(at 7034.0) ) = 0.4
